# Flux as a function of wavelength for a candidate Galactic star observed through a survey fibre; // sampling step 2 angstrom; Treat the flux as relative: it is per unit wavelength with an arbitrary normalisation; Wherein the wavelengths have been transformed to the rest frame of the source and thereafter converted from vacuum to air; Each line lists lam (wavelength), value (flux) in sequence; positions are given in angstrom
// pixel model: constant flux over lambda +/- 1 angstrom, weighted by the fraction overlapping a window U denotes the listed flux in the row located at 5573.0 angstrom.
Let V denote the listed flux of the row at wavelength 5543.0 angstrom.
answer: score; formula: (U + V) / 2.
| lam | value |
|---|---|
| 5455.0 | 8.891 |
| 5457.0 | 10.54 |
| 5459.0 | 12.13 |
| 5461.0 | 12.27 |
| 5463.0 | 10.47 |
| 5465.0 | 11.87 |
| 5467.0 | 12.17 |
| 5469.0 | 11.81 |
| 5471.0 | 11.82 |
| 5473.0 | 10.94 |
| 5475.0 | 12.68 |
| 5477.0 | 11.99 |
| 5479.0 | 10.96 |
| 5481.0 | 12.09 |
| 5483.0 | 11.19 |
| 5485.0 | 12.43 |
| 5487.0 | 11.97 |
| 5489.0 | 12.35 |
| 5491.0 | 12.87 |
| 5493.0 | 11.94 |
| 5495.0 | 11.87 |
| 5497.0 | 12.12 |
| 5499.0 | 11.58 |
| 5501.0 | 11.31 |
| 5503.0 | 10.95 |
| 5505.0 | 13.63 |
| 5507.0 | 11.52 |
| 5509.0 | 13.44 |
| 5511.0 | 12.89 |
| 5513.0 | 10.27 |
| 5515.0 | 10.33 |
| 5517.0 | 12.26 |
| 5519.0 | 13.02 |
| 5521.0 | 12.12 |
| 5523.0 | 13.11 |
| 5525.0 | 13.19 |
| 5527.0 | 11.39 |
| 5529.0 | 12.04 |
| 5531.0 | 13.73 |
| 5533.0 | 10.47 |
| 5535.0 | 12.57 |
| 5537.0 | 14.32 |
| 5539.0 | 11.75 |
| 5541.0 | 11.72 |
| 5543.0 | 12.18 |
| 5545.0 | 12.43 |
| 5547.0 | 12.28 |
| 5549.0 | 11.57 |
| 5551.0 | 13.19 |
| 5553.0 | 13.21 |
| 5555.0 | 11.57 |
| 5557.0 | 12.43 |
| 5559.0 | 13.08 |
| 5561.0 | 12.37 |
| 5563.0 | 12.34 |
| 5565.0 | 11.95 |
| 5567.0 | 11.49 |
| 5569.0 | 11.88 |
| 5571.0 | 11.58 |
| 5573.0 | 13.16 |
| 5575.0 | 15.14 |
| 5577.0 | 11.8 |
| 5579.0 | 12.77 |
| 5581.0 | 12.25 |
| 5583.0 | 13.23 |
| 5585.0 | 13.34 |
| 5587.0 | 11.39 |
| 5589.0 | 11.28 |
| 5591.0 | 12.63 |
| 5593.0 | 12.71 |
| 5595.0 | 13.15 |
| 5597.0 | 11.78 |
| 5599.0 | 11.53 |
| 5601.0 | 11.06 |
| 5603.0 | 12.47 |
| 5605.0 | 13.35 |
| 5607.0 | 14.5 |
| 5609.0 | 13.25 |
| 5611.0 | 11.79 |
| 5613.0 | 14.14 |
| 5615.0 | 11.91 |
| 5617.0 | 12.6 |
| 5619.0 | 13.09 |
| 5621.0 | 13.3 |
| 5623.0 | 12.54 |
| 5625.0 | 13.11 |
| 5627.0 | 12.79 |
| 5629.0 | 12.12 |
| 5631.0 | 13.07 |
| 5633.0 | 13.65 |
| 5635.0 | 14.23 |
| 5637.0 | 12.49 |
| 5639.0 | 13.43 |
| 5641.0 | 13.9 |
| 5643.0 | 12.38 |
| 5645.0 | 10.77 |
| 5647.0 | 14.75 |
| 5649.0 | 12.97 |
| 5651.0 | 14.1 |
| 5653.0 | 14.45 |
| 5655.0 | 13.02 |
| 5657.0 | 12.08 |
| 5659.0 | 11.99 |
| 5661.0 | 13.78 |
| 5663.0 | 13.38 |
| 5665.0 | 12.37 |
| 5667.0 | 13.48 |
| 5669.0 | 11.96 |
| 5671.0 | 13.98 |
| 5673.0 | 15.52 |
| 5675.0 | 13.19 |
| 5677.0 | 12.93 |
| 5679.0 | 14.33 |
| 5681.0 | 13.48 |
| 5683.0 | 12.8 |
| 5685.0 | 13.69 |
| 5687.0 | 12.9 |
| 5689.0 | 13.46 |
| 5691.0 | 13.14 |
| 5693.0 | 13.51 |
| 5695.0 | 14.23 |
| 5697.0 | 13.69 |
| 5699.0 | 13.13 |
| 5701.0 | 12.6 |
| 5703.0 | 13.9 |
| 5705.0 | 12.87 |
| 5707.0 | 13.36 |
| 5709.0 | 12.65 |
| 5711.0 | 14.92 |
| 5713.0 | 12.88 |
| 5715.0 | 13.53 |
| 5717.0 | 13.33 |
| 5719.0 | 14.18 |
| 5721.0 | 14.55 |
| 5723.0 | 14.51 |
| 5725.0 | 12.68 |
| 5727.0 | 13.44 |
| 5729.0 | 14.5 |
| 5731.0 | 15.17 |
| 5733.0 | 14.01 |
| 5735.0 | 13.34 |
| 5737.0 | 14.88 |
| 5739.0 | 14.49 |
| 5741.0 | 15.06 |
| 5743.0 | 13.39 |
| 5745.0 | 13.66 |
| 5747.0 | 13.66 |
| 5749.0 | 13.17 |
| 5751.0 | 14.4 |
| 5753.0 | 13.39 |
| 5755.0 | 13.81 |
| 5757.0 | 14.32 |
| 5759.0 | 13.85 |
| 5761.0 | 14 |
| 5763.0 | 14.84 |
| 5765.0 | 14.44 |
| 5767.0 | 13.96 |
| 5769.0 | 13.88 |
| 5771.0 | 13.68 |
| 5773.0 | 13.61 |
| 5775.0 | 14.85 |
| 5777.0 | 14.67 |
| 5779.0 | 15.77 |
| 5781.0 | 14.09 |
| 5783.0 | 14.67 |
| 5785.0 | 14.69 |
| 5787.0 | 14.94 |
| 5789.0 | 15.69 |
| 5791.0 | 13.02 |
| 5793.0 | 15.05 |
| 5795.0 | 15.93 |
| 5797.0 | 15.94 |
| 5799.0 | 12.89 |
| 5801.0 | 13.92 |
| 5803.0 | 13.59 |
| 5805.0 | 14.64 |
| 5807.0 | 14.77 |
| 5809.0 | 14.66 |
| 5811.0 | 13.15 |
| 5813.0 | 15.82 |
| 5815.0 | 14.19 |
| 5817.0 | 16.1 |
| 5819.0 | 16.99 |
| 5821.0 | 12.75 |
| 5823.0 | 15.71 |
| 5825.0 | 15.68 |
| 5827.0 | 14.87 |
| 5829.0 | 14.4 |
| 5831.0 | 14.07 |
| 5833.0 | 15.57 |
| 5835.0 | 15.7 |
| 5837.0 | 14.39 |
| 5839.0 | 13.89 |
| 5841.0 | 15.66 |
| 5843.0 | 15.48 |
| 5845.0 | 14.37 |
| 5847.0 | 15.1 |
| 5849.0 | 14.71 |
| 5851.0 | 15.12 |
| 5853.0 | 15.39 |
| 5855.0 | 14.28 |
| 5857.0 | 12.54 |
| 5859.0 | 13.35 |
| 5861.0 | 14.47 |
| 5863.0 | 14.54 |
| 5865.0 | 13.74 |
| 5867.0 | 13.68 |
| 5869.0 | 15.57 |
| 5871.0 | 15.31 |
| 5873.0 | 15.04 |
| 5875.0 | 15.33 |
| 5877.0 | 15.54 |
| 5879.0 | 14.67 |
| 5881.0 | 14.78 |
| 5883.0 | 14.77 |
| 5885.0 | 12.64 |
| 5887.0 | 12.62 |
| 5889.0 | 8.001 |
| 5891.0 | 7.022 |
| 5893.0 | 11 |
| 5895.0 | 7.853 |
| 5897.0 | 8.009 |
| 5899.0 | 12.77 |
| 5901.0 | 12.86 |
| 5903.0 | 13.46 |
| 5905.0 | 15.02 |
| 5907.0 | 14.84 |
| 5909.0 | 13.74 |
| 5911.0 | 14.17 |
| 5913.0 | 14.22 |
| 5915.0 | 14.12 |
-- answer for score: 12.7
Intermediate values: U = 13.16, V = 12.18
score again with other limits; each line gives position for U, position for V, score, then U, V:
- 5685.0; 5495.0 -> 12.8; 13.69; 11.87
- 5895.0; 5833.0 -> 11.7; 7.853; 15.57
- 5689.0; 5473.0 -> 12.2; 13.46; 10.94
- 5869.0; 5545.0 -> 14.0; 15.57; 12.43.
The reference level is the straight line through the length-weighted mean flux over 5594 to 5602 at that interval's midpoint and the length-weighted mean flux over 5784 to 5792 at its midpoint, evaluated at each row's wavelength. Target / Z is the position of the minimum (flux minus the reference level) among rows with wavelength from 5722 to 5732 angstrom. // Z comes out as 5725.0 angstrom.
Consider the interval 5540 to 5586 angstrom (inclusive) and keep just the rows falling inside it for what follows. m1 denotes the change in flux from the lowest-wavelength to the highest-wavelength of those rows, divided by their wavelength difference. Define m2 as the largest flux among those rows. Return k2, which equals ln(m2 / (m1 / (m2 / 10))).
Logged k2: 6.4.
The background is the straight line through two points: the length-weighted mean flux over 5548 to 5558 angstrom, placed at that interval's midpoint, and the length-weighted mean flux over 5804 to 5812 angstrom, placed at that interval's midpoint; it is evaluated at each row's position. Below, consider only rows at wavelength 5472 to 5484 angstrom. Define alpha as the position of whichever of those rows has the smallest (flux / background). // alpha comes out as 5479.0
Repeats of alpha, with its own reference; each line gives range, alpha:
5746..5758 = 5749.0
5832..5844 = 5839.0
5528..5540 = 5533.0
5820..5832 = 5821.0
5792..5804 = 5799.0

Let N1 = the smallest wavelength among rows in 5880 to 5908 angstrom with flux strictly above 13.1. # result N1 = 5881.0 angstrom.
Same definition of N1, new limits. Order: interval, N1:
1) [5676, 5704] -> 5679.0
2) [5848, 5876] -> 5849.0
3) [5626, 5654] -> 5633.0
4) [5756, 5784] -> 5757.0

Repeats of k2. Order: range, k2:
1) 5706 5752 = 6.9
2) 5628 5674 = 5.7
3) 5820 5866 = 7.0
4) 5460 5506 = 6.4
